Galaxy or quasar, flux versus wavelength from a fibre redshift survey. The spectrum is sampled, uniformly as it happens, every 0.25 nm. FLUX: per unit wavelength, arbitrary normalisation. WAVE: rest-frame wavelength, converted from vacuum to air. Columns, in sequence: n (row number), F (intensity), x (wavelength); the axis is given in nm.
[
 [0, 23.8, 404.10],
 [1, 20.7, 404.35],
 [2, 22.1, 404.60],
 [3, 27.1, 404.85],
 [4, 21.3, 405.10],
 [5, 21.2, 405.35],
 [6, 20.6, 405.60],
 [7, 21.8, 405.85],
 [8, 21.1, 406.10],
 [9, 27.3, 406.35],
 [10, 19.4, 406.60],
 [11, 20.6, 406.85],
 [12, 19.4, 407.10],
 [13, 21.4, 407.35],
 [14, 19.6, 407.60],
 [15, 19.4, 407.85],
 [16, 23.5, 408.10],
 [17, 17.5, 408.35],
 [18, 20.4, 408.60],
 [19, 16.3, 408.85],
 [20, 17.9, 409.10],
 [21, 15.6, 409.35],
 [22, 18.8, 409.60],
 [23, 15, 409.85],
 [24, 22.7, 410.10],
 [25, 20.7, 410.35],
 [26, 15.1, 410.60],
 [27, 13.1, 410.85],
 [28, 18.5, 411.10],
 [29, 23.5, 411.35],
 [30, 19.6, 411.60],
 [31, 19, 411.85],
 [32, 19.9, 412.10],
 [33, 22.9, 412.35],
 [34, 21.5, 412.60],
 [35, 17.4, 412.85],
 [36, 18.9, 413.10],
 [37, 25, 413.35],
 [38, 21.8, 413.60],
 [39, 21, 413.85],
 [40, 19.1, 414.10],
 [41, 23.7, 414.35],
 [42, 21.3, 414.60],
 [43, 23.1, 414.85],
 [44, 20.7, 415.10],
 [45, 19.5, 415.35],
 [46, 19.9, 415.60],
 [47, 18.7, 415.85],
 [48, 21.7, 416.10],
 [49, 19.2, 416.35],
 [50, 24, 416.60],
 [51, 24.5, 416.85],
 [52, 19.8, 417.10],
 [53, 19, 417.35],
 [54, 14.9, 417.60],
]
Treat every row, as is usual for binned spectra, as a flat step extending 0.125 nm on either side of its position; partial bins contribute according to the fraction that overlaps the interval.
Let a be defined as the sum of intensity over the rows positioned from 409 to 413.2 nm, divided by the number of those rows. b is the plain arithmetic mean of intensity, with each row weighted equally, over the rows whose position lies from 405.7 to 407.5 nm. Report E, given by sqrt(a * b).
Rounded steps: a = 18.8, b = 21.6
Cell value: 20.2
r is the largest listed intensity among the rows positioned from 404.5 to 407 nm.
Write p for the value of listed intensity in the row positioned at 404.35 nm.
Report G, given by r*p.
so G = 565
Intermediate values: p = 20.7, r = 27.3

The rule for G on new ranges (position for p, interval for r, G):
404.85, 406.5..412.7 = 637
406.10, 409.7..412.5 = 496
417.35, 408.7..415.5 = 475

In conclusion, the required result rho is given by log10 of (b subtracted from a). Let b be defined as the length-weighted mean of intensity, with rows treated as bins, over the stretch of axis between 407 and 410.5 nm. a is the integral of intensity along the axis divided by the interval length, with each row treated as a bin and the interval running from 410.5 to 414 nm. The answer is -0.15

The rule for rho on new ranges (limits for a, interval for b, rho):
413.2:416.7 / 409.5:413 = 0.34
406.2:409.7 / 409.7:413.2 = -0.17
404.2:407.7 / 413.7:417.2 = -0.26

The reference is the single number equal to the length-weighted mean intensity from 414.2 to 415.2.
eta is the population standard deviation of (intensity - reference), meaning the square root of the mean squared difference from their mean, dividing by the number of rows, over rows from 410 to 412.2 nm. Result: 3.1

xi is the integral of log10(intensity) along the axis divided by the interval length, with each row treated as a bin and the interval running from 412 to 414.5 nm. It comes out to 1.32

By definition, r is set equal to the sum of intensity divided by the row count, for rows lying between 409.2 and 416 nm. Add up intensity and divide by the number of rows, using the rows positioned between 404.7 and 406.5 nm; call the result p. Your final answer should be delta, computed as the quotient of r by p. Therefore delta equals 0.87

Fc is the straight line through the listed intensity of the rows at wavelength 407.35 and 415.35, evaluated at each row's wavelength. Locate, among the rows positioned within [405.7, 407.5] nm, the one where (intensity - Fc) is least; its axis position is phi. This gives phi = 406.60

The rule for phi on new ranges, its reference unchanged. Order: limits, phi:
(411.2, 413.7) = 412.85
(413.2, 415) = 414.10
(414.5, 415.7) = 415.35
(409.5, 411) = 410.85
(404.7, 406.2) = 405.60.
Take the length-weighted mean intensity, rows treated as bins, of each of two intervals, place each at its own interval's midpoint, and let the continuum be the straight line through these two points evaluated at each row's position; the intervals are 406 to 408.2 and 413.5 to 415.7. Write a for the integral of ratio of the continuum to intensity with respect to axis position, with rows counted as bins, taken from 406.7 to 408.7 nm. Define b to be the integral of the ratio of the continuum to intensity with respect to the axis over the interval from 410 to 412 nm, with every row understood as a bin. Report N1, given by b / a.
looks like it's 1.09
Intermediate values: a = 2.12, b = 2.31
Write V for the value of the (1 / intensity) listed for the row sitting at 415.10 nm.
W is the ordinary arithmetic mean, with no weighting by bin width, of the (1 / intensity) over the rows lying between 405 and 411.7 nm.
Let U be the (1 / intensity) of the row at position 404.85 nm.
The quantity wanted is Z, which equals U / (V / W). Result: 0.040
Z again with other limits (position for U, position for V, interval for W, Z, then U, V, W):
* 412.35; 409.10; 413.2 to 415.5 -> 0.036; 0.0437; 0.056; 0.046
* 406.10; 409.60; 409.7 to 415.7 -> 0.045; 0.0474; 0.053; 0.051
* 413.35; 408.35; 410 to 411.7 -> 0.038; 0.0400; 0.057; 0.055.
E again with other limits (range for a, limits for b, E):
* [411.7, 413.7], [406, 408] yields 20.9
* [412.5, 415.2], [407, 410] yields 19.9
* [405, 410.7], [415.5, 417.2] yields 20.5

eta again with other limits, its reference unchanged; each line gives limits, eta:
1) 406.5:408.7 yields 1.6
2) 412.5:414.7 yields 2.2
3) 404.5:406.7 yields 2.6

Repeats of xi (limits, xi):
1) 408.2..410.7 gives 1.25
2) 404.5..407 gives 1.34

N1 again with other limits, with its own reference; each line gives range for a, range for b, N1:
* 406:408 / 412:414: 0.99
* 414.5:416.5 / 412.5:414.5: 0.99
